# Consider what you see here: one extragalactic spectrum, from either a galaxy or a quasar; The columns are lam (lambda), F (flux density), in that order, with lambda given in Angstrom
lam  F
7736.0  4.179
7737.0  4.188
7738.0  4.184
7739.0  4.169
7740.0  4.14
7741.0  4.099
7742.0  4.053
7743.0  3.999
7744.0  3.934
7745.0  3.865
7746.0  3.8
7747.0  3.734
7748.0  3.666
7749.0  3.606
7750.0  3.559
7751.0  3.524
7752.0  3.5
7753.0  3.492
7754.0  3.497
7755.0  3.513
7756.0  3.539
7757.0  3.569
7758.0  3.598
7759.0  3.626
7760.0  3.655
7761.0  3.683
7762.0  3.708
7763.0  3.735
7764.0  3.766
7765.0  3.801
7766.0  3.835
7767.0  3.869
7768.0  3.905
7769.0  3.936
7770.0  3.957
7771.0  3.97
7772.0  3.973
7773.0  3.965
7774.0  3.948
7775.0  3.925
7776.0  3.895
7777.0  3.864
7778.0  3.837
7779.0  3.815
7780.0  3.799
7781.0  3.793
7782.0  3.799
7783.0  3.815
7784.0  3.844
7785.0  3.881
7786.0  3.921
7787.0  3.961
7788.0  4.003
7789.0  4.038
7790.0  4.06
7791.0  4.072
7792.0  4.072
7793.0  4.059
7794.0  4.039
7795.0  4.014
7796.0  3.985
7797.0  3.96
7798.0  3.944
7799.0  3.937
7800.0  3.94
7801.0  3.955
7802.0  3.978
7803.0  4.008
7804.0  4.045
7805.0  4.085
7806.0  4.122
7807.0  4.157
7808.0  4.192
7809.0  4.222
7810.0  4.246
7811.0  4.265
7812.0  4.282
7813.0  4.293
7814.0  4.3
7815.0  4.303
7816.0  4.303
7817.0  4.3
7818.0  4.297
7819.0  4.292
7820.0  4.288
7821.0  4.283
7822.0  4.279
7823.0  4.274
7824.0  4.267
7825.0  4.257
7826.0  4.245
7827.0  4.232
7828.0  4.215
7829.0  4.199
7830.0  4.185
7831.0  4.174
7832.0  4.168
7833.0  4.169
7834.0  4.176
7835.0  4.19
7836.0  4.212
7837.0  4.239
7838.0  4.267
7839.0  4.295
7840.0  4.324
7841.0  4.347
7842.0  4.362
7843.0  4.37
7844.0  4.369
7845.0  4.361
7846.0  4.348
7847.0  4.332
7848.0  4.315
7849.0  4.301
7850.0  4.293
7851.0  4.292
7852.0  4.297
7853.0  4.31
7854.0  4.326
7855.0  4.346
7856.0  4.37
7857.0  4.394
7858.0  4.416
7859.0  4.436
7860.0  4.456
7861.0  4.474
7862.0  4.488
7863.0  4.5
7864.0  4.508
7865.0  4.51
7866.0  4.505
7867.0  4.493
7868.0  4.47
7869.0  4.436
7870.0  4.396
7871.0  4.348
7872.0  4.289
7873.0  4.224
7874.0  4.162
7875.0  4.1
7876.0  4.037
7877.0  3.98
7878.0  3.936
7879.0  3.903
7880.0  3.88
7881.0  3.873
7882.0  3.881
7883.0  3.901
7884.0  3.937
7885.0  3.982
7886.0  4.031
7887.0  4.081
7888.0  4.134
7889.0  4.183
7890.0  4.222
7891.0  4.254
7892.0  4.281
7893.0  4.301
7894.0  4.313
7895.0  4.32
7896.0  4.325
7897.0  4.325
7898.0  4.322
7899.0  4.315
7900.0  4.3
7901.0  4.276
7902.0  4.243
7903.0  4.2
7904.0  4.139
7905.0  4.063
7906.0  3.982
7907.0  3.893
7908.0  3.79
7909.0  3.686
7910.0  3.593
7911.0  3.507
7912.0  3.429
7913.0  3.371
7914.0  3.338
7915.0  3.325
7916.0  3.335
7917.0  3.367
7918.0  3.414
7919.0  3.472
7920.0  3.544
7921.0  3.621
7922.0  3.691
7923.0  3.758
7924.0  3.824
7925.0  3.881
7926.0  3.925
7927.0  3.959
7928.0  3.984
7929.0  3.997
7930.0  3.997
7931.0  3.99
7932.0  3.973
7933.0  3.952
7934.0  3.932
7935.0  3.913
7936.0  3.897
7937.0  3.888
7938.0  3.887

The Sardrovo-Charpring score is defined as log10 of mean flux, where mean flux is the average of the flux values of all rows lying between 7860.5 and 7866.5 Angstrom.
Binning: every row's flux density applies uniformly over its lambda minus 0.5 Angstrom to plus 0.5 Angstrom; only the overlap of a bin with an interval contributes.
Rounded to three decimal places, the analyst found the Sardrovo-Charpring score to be 0.653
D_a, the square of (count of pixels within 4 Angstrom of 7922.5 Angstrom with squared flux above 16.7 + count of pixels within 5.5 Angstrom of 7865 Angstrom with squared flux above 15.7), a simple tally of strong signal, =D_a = 121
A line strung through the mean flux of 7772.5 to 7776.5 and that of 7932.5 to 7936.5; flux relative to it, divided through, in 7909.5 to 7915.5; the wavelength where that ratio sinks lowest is 7915.0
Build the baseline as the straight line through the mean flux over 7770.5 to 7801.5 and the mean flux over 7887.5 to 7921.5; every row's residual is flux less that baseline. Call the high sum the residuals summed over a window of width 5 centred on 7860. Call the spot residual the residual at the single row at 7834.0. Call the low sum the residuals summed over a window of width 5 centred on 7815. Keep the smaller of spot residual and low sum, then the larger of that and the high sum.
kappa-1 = 2.6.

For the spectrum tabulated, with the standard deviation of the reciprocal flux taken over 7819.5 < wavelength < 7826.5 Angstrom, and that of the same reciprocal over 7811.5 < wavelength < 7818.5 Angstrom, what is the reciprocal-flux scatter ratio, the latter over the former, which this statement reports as 0.48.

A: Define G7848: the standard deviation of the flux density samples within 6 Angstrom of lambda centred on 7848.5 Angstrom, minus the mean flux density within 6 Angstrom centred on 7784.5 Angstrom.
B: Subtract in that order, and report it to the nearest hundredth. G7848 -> -3.85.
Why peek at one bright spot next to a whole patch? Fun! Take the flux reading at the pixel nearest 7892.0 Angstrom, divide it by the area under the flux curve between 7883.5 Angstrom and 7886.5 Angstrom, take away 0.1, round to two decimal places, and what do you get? 0.26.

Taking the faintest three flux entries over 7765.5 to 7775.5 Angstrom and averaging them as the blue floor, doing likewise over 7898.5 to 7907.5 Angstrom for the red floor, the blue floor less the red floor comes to -0.11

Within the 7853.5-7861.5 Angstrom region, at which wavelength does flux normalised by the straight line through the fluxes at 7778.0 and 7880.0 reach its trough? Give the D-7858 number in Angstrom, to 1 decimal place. 7854.0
